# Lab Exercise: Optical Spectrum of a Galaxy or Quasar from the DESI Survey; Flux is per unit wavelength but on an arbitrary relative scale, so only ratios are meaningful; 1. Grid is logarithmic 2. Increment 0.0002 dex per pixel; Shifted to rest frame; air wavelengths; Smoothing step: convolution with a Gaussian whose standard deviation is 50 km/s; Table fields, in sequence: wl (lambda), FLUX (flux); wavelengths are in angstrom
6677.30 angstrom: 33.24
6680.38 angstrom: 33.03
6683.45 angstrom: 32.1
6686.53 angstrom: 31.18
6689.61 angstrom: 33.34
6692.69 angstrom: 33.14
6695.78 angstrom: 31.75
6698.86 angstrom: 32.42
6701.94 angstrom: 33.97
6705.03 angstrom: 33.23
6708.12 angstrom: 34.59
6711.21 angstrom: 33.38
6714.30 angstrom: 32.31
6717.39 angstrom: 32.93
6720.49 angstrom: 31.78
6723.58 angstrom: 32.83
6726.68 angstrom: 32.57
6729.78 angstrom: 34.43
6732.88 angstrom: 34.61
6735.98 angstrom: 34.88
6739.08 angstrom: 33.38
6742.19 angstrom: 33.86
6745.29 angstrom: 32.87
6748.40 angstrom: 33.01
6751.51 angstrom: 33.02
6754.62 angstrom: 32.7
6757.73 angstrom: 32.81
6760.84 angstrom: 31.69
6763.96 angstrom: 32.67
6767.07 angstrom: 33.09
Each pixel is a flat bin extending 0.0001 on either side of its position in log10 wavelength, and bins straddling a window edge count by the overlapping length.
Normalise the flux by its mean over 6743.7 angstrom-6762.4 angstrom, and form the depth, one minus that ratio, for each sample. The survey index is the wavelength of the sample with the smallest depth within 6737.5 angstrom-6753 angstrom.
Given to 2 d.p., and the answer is 6742.19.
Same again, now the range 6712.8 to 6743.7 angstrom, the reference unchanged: 6735.98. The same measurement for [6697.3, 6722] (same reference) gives 6708.12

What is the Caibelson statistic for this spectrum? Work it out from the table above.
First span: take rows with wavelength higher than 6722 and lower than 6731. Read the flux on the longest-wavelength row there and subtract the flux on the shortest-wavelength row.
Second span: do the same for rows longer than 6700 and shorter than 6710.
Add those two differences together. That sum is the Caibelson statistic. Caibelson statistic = 2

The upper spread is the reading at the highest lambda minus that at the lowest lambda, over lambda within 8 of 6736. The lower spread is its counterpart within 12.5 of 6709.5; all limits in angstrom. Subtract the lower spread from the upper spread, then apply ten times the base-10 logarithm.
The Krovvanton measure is -12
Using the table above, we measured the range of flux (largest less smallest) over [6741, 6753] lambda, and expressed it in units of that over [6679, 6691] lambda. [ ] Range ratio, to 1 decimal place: 0.5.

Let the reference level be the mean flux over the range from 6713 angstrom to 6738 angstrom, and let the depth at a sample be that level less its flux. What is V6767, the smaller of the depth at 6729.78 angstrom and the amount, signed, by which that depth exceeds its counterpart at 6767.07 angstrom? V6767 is -1.3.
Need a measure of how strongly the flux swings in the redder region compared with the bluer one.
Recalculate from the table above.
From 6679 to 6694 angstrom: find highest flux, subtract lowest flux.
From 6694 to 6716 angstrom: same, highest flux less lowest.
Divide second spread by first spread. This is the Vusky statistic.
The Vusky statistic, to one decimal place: 1.3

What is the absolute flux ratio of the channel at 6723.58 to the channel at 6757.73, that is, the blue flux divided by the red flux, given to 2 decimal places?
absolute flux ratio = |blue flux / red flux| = 1.00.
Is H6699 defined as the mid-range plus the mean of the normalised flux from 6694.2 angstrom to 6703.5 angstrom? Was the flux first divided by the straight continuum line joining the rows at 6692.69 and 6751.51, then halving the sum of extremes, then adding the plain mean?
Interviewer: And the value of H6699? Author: 1.98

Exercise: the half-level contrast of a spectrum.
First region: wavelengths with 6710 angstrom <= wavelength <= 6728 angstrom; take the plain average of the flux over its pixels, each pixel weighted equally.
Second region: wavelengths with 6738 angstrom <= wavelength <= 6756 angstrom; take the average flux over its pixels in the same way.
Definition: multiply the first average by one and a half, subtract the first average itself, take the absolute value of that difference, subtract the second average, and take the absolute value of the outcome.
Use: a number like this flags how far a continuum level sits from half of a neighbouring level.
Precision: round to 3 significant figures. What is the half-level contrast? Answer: 16.8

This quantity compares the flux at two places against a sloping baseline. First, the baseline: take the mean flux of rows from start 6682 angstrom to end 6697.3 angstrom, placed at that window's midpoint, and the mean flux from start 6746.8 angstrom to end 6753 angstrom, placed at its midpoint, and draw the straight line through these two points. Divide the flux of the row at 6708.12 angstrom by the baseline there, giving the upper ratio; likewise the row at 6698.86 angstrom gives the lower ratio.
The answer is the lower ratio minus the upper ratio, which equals -0.063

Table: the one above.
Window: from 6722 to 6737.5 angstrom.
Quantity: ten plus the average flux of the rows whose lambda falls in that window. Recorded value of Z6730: 43.9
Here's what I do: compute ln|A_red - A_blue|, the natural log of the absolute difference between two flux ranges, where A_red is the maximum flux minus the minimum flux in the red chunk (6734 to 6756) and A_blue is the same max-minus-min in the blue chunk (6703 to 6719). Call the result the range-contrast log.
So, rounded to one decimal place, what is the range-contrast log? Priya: -2.3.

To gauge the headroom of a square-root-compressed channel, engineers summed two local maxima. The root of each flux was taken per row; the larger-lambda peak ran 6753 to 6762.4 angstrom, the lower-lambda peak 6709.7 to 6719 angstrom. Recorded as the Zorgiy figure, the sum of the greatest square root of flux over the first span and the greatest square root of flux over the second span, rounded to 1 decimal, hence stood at 11.5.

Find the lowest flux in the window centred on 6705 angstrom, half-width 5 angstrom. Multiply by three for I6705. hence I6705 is 100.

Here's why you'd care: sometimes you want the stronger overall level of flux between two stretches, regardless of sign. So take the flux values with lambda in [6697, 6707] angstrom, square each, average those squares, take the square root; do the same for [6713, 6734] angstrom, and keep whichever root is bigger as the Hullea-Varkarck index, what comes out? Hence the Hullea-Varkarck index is 33.21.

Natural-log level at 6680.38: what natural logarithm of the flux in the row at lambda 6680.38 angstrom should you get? 3.50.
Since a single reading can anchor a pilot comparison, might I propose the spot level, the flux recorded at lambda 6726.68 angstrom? 32.57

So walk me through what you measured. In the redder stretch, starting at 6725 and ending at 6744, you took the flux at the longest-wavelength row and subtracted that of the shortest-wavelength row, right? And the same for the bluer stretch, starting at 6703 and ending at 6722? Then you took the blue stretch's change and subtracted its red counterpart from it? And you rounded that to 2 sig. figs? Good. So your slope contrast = -2.7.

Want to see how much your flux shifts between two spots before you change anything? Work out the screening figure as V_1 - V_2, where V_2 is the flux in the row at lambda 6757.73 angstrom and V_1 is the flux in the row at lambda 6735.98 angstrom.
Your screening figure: 2.1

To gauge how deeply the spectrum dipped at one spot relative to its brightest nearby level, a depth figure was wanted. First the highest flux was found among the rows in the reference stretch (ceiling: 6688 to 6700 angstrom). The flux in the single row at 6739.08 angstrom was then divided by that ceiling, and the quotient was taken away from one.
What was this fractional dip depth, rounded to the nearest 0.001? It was -0.001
